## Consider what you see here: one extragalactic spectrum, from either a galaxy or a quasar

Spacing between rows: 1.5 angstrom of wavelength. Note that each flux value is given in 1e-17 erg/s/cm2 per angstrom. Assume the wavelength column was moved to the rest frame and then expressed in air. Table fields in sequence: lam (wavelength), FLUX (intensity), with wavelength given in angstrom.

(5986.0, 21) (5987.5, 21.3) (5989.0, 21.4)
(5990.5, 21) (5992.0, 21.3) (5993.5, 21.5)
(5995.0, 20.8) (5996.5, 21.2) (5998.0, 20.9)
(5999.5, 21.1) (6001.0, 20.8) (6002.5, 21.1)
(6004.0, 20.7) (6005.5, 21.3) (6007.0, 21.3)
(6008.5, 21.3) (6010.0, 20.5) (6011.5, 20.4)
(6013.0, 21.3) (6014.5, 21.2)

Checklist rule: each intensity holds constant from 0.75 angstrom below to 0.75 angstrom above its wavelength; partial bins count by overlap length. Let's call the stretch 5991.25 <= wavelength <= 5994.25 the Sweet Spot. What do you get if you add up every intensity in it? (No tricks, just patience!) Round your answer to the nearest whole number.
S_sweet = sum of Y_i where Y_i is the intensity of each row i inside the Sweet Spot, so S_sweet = 43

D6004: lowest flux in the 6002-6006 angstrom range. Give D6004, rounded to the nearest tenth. 20.7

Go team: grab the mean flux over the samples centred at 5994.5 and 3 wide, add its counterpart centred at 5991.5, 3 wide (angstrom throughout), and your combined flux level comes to 42.3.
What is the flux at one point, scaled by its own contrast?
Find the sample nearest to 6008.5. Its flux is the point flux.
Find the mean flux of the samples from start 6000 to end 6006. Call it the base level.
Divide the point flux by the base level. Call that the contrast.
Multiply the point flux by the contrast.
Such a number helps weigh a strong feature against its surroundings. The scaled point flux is 21.6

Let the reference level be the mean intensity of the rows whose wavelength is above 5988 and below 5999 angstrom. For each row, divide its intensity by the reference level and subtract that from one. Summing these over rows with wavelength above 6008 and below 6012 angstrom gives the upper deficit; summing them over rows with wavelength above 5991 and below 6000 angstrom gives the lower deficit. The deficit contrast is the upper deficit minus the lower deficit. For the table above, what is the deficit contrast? 0.05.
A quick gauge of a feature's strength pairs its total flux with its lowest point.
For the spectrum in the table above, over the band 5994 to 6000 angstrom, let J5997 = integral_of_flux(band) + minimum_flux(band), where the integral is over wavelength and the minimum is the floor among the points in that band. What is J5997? 147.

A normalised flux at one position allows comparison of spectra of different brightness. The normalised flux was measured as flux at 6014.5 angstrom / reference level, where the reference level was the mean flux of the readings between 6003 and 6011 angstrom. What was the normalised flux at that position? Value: 1.009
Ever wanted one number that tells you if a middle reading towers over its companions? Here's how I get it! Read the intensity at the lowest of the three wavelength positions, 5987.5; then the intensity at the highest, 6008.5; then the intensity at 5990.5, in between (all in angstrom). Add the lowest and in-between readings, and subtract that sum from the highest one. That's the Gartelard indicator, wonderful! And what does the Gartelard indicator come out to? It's -21.0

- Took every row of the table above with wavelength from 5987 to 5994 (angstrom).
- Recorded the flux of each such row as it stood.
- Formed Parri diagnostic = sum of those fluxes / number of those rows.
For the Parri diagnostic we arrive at 21.3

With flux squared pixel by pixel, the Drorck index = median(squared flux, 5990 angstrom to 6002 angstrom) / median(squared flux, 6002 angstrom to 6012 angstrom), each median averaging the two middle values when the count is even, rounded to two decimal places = 1.00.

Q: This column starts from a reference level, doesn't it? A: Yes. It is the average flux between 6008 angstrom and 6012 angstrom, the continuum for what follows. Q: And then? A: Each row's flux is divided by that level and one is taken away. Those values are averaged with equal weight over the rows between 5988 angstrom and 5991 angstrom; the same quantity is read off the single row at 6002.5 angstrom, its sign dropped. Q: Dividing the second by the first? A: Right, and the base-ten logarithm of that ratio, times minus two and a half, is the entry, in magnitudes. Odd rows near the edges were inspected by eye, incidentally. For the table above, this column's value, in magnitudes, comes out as 0.3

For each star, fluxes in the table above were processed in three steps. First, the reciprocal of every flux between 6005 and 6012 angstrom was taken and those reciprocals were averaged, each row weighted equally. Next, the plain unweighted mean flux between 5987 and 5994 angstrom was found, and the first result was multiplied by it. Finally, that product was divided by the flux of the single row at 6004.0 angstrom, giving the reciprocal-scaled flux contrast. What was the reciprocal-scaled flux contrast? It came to 0.0491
